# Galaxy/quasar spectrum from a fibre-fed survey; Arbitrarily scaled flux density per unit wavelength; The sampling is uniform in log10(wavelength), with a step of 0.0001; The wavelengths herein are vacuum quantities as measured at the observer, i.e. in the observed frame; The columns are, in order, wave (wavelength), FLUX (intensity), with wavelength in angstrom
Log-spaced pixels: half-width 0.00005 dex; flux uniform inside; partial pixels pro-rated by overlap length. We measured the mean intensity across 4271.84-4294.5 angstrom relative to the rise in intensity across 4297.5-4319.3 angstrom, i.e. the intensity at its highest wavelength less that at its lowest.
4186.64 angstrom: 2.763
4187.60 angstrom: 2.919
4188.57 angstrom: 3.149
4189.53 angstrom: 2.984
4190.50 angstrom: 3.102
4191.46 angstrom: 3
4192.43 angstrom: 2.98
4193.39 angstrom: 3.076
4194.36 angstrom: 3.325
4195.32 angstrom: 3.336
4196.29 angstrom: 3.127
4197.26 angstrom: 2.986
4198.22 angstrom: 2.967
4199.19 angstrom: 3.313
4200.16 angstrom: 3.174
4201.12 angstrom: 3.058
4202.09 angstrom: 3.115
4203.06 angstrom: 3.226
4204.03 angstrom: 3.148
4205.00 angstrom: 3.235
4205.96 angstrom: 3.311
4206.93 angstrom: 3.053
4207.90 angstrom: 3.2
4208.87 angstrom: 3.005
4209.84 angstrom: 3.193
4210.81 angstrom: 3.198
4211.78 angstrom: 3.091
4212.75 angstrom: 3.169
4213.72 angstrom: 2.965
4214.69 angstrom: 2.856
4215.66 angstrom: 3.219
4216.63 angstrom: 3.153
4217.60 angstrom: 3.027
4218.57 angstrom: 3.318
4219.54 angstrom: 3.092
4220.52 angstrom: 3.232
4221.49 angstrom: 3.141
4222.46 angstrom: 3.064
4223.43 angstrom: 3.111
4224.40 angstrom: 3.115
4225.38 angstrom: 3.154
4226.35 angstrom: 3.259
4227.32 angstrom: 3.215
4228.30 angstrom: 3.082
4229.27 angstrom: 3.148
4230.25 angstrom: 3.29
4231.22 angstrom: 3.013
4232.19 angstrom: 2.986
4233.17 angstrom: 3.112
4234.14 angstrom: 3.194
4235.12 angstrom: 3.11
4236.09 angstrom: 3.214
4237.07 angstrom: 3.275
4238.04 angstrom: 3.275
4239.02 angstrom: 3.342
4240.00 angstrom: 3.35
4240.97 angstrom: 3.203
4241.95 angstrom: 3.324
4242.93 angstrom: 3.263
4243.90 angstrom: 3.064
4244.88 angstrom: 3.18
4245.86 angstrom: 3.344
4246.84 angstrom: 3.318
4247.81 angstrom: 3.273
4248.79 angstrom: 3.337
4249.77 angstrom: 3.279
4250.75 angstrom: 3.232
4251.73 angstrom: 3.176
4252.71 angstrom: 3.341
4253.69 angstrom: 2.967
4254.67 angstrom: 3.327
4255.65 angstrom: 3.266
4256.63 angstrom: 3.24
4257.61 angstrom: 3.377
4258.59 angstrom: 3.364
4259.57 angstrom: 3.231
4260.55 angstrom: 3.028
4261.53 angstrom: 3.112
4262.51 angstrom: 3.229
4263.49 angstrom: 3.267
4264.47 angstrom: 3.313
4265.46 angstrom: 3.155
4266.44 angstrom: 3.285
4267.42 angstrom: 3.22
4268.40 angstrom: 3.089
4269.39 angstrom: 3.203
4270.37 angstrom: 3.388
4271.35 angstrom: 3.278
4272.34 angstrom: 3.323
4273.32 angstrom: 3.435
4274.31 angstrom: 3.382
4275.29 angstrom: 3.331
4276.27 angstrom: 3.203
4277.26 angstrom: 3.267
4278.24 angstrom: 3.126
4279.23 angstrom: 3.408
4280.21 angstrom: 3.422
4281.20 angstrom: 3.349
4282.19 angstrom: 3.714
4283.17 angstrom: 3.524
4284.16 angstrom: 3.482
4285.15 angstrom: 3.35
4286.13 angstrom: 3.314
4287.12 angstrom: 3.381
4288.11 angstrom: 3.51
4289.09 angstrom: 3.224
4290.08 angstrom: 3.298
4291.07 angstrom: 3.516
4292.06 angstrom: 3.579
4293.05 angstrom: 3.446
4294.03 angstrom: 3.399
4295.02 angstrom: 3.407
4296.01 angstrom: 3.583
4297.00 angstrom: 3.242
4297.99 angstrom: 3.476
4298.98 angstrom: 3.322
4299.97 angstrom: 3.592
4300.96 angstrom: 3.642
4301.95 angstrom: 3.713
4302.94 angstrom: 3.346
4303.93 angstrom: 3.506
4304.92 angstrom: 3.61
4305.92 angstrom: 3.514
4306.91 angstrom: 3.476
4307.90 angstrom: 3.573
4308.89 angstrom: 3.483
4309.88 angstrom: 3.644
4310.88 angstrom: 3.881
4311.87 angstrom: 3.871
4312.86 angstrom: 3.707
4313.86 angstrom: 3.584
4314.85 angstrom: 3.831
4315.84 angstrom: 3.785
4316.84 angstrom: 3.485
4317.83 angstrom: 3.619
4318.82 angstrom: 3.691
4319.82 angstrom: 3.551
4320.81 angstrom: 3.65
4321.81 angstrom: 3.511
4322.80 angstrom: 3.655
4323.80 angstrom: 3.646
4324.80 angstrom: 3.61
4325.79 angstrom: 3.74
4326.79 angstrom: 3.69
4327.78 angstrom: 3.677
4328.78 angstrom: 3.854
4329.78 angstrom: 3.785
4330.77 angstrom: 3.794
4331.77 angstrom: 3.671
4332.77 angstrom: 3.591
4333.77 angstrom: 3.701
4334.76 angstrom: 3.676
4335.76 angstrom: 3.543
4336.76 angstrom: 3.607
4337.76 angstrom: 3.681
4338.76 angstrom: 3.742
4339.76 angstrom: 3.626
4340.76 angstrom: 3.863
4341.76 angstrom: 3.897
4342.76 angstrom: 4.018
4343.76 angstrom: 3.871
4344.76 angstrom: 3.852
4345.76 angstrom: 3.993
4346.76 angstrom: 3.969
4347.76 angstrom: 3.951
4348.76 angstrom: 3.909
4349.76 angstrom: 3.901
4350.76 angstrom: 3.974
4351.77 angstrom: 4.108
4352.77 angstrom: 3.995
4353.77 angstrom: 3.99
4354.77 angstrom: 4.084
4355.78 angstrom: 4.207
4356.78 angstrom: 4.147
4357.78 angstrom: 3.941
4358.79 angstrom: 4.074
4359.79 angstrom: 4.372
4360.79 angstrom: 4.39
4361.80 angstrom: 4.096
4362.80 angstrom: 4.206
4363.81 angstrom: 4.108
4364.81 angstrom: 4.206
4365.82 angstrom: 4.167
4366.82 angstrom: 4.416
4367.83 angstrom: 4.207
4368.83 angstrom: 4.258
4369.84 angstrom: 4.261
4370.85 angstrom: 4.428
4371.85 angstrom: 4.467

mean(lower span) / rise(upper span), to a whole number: 16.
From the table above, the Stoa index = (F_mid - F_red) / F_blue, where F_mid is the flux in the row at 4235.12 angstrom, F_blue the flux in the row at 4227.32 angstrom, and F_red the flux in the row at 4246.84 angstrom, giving -0.06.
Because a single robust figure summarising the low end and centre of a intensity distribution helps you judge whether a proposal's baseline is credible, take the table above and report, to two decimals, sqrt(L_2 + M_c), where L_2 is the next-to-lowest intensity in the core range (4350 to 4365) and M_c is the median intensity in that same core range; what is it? 2.84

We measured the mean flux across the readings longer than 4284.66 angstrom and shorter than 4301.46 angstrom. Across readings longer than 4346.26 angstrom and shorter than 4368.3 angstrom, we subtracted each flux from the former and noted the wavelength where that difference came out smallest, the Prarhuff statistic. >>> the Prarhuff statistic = 4366.82 angstrom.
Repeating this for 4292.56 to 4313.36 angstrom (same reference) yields 4310.88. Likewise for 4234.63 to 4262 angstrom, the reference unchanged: 4257.61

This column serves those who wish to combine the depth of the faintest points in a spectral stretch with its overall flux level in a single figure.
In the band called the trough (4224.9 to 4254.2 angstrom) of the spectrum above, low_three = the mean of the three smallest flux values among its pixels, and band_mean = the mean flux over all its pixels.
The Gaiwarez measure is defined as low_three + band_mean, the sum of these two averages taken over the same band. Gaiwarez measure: 6.20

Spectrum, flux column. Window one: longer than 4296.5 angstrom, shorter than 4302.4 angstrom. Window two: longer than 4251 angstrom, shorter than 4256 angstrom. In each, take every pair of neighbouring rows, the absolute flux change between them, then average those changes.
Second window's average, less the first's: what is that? 0.08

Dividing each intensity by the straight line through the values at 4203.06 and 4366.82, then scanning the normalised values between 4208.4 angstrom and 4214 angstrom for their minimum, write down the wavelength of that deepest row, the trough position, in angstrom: 4213.72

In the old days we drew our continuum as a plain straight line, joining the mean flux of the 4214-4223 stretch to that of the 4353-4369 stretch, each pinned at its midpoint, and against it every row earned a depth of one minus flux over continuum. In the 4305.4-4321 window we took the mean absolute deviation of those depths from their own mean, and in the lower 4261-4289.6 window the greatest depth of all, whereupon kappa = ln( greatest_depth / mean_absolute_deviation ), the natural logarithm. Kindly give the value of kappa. 1.46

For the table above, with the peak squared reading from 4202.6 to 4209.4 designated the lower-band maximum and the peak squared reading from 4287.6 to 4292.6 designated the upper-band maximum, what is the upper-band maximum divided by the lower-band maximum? 1.17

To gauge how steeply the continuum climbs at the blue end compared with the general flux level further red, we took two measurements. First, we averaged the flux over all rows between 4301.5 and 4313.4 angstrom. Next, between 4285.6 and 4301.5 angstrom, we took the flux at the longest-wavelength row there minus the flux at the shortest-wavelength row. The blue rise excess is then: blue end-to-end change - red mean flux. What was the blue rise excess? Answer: -3.3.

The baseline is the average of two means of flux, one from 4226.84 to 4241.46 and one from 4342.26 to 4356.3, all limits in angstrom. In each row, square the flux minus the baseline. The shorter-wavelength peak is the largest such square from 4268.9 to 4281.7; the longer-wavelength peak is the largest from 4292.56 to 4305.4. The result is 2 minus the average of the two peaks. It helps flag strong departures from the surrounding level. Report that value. 1.83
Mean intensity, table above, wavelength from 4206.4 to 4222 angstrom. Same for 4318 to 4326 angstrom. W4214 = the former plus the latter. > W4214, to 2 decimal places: 6.75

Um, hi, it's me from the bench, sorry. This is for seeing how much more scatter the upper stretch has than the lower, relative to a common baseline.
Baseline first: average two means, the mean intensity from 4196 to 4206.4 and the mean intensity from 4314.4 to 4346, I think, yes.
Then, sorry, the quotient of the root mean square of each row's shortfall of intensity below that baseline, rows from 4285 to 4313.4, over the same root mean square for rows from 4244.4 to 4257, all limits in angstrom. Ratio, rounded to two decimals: 0.87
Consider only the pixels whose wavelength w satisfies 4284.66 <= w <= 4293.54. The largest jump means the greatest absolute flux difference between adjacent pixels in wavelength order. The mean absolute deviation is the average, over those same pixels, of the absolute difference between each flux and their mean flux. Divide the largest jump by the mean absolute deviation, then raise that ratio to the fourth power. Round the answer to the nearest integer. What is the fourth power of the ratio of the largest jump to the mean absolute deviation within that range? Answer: 71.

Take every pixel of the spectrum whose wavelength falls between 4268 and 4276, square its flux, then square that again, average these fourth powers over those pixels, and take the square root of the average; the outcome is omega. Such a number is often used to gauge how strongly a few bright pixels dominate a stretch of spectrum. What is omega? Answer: 10.9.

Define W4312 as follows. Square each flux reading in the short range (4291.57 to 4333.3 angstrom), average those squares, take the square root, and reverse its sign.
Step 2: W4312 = -3.6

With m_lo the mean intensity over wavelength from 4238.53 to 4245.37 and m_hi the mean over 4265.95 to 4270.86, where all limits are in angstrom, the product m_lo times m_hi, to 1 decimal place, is 10.5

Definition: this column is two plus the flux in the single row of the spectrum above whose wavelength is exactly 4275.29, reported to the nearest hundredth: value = 5.33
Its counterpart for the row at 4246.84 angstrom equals 5.32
